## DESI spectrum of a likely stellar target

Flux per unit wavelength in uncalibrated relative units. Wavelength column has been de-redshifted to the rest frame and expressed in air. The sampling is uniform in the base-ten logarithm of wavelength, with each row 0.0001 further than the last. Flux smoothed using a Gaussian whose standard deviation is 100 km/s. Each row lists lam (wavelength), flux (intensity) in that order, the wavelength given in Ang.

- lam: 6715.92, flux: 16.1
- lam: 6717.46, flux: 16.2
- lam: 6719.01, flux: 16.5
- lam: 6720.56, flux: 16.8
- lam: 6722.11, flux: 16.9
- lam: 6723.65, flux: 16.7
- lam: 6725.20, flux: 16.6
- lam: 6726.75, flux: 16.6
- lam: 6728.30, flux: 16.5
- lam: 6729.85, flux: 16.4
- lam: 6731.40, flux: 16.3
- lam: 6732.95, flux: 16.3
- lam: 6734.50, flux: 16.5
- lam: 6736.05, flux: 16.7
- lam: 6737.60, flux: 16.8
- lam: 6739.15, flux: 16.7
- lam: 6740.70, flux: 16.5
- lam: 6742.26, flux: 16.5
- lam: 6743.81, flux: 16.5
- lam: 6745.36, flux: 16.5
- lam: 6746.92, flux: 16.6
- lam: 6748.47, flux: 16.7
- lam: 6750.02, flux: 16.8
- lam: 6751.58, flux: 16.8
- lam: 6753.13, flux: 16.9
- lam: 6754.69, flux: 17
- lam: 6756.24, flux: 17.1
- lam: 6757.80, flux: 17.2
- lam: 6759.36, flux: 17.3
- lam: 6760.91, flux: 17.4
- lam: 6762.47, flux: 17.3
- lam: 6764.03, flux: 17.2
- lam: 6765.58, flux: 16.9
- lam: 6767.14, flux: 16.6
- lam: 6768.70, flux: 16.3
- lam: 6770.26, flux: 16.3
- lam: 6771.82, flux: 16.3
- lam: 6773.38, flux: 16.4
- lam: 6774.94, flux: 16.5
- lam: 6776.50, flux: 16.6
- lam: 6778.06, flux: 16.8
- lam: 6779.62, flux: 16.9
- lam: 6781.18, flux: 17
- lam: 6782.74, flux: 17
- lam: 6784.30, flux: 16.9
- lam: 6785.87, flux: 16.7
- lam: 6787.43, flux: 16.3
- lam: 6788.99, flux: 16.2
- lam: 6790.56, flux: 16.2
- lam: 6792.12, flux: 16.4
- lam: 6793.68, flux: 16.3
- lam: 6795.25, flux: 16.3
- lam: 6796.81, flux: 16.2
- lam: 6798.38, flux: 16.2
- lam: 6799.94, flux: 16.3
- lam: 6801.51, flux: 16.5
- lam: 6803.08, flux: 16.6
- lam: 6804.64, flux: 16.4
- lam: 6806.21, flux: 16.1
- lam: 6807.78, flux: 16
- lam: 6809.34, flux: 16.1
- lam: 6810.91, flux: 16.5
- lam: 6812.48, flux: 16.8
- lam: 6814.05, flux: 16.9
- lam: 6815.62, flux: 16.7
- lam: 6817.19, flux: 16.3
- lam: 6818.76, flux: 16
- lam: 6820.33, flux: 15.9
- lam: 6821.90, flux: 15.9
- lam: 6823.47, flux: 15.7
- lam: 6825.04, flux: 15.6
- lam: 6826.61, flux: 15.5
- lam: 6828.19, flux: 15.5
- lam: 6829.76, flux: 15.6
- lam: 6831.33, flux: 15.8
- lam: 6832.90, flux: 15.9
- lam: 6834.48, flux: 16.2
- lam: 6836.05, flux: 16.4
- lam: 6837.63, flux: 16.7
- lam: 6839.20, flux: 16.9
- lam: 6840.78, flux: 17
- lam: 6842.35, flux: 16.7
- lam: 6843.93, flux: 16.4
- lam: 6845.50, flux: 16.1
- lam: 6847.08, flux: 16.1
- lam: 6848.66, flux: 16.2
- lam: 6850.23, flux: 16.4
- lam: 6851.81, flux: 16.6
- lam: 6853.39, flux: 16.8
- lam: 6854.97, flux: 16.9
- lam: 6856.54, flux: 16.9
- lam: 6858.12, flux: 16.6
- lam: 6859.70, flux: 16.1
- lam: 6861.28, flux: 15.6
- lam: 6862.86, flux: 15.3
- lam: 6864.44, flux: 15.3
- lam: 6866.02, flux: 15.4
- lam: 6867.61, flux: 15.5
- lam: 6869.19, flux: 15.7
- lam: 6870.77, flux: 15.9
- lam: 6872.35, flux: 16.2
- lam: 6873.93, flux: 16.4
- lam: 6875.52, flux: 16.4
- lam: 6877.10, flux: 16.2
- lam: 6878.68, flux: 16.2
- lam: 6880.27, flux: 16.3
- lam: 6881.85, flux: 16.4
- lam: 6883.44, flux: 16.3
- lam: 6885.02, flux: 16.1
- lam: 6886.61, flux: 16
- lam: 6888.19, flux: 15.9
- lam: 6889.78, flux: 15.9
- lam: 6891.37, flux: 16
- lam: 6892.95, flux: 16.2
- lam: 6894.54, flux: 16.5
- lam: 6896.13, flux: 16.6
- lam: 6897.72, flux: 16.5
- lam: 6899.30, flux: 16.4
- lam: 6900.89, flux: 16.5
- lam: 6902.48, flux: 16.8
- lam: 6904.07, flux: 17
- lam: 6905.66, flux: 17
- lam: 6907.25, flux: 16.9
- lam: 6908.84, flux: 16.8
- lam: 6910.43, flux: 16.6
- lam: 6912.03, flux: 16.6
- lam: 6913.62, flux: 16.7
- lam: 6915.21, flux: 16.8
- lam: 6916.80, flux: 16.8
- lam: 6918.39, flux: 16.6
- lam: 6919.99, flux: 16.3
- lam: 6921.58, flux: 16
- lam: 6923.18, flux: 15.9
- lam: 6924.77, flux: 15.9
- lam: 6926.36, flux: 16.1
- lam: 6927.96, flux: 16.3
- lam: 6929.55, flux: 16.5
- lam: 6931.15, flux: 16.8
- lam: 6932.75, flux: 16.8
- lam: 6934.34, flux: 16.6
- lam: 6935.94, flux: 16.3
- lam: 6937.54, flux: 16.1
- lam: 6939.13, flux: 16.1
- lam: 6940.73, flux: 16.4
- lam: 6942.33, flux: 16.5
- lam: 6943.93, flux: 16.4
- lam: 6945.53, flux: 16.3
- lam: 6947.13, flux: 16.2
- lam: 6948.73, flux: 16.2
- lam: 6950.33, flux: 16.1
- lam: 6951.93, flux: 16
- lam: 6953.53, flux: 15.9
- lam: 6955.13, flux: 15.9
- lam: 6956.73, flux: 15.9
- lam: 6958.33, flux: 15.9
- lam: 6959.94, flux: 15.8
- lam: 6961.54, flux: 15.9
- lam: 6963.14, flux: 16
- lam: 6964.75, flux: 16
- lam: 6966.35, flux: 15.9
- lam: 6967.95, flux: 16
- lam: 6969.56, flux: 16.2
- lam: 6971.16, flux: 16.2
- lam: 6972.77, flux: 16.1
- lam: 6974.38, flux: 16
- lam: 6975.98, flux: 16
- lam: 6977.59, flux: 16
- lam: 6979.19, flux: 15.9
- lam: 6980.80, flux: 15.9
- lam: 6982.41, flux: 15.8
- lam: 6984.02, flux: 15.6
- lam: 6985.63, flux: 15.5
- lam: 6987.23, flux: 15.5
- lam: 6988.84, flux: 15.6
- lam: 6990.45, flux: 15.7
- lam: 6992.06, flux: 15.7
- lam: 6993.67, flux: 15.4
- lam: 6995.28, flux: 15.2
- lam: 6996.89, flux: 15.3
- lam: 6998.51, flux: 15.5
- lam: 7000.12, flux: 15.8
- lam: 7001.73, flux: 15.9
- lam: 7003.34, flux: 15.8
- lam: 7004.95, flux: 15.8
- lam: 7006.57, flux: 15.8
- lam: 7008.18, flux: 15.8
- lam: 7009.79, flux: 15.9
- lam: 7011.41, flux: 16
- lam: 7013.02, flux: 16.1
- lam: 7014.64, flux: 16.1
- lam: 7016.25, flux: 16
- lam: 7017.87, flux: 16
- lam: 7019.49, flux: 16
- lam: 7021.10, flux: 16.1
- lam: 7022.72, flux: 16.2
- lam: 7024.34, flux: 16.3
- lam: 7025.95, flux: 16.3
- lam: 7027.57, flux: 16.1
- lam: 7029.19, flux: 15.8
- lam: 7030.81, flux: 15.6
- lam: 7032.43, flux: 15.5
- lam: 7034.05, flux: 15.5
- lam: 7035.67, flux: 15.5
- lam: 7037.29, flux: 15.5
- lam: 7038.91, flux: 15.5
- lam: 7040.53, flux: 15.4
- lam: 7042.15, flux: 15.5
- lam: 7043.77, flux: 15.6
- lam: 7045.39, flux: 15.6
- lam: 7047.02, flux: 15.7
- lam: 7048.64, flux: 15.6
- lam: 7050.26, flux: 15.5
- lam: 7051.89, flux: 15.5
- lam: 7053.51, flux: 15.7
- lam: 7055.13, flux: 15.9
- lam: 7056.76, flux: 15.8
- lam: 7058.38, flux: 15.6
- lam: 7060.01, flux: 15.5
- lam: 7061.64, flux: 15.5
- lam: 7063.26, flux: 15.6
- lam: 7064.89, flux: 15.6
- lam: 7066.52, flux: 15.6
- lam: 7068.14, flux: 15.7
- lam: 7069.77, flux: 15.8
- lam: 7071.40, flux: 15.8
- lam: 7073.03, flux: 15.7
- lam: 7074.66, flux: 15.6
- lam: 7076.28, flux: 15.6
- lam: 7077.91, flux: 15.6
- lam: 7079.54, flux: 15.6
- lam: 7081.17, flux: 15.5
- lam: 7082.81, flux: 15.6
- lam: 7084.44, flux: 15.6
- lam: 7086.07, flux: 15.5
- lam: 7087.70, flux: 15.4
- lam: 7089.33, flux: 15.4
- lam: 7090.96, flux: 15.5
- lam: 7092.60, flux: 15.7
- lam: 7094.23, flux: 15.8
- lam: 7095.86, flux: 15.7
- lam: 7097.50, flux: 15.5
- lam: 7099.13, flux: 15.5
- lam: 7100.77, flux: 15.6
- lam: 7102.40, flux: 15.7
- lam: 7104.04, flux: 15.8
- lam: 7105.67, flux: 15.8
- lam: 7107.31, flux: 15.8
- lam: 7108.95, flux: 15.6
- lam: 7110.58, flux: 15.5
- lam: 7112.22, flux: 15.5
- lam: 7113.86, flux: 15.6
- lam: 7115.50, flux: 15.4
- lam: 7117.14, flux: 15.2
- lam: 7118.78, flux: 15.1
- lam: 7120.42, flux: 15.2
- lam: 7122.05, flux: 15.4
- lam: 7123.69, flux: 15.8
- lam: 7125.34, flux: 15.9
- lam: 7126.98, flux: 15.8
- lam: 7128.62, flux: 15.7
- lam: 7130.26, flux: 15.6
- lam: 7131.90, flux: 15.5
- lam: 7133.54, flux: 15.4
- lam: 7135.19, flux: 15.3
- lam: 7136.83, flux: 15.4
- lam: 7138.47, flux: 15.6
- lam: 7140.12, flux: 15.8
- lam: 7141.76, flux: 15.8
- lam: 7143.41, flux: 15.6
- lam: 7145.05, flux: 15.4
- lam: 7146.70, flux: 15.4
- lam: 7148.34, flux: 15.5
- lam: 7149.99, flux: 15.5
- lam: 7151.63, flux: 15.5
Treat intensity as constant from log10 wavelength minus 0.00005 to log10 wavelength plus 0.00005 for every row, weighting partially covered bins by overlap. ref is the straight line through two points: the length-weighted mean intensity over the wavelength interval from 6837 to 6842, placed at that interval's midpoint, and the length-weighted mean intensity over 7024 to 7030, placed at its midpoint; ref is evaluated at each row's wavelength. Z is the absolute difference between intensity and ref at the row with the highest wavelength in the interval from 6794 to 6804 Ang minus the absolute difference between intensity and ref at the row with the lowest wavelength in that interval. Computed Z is -0.33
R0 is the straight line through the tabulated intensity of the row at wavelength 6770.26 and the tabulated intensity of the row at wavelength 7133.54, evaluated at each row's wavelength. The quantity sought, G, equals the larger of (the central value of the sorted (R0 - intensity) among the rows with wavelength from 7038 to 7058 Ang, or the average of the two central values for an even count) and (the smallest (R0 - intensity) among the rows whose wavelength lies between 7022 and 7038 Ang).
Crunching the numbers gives 0.020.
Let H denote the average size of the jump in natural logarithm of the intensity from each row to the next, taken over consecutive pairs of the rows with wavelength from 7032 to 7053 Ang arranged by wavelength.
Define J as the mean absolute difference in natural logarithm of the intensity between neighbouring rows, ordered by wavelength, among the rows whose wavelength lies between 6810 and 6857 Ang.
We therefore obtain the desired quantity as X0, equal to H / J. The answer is 0.3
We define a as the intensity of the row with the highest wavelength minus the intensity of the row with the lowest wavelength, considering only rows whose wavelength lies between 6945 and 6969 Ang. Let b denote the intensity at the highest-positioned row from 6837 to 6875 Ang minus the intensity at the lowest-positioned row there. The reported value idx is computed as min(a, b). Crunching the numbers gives -0.30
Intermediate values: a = -0.3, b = -0.3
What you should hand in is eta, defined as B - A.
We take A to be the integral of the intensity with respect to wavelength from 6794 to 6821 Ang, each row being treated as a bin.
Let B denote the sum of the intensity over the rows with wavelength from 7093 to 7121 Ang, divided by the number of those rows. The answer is -426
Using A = 441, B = 15.5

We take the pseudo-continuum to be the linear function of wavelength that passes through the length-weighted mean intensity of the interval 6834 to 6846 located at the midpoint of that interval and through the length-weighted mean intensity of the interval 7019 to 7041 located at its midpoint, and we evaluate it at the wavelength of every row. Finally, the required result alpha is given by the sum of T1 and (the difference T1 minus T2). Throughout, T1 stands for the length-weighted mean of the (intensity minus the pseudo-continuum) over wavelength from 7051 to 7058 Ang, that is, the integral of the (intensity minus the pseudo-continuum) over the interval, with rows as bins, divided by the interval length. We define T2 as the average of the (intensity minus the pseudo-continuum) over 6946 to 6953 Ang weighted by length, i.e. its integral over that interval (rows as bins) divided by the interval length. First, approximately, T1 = 0.00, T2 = -0.01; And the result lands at 0.0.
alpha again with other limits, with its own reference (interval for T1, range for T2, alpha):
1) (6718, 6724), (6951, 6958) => -0.5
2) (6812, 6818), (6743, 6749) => 0.4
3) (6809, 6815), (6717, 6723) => 0.3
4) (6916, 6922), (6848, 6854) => 0.4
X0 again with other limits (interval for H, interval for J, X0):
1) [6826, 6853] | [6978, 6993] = 2.3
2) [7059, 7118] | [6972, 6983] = 1.6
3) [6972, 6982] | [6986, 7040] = 0.4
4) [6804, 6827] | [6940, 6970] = 2.5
